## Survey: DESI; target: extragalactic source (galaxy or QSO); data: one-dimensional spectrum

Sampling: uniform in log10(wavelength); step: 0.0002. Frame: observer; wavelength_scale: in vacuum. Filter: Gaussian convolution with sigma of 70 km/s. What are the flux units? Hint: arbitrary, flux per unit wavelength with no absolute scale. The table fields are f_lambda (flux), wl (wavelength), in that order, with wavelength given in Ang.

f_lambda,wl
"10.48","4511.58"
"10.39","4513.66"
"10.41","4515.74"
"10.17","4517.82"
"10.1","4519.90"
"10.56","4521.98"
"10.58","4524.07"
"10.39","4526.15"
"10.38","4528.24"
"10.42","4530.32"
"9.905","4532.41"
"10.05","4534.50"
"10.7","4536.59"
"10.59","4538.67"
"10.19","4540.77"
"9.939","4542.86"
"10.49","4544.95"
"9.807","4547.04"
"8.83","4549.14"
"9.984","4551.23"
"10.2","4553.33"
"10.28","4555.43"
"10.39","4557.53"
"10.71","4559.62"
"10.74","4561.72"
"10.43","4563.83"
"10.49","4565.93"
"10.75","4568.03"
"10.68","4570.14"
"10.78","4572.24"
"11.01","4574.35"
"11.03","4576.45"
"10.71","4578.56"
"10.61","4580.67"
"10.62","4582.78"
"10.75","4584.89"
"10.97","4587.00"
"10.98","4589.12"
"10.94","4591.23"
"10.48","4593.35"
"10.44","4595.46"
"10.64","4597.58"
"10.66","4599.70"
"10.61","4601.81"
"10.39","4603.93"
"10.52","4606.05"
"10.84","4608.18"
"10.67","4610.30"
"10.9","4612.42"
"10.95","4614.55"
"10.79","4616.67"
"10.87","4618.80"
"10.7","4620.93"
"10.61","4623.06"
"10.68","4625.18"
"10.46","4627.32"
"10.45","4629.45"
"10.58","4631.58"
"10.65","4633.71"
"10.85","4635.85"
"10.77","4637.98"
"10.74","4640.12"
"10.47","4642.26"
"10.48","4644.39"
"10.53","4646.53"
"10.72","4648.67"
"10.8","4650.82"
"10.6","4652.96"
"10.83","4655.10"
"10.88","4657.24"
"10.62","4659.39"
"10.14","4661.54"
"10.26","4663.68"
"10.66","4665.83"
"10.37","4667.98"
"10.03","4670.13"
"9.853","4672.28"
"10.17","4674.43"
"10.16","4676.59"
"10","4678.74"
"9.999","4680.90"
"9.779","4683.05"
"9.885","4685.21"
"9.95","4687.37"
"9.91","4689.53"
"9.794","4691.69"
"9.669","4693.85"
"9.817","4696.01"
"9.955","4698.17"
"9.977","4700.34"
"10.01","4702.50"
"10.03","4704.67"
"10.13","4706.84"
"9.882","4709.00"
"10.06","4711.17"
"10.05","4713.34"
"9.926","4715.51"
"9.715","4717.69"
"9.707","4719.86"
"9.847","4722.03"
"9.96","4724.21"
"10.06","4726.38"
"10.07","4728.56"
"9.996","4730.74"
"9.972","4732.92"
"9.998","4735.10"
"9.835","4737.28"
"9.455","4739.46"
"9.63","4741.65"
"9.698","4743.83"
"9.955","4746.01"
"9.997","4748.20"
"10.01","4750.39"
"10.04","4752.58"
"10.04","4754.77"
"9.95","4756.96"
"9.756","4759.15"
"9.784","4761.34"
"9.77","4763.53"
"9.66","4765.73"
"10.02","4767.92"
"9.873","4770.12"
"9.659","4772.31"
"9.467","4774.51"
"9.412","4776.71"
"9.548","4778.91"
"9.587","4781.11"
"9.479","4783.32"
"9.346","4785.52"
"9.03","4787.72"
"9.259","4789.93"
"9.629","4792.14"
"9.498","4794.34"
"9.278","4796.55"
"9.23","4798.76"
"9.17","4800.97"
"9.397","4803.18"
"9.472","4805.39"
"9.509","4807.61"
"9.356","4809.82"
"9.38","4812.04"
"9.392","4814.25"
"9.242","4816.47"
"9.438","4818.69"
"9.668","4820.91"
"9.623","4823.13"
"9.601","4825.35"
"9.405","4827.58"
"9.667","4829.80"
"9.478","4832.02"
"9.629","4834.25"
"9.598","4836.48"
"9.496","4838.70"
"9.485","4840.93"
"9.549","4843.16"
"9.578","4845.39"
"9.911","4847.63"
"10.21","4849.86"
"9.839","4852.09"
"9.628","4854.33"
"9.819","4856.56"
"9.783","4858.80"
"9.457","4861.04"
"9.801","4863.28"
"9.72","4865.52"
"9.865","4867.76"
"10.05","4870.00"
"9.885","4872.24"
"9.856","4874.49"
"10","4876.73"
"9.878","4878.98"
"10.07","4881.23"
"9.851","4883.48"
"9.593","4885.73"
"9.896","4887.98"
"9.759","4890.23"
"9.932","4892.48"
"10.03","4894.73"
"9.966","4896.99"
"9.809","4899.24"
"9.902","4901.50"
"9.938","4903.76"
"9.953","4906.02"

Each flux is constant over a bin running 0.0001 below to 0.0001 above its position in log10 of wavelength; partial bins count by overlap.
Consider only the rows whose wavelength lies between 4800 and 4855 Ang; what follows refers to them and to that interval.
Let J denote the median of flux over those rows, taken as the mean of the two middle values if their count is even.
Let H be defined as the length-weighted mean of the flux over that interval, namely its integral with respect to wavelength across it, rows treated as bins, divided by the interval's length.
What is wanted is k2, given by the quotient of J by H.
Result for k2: 0.996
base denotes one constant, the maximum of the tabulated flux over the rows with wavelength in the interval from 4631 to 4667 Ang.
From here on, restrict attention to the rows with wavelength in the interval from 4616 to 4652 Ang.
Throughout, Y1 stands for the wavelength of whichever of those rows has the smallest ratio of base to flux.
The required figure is 4618.80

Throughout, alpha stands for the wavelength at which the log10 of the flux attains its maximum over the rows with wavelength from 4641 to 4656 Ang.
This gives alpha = 4655.10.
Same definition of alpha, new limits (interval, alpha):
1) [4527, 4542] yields 4536.59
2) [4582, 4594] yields 4589.12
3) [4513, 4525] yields 4524.07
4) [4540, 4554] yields 4544.95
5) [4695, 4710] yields 4706.84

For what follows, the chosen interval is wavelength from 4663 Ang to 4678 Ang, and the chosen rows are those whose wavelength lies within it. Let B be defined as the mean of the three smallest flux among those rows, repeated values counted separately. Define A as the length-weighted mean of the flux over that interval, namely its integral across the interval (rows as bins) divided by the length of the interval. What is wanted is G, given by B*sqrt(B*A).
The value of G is 101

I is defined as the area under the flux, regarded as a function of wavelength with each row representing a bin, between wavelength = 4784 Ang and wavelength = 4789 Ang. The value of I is 46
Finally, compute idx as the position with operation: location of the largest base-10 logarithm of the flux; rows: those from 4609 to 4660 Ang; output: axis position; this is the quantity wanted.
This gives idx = 4614.55 Ang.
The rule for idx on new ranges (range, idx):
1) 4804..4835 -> 4820.91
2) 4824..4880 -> 4849.86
